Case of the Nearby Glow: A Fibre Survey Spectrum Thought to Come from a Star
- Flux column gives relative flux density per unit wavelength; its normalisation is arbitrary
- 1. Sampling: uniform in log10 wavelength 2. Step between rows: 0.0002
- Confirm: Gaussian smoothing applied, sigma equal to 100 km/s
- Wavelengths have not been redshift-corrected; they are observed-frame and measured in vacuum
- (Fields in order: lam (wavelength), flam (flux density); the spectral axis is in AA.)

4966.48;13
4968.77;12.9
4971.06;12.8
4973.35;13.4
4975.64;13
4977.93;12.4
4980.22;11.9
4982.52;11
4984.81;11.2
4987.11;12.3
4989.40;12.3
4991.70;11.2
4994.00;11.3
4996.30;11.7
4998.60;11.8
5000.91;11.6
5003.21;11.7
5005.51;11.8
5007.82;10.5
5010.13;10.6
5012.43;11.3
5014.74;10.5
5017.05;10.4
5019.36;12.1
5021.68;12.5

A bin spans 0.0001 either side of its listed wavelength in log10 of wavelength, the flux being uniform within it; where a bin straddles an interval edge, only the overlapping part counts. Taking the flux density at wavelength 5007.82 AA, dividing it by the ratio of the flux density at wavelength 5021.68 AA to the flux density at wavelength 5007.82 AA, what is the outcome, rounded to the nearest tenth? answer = 8.8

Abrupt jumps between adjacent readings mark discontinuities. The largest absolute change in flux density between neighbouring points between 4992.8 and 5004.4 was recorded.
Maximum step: 0.4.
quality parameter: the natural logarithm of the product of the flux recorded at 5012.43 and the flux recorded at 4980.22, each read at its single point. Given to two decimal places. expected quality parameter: 4.90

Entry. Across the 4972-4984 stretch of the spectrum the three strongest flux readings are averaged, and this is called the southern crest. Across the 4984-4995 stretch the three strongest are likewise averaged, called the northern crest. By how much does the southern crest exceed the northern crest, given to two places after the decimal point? 0.97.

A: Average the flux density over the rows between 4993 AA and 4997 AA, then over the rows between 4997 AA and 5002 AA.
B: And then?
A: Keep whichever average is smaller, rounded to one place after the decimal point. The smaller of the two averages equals 11.5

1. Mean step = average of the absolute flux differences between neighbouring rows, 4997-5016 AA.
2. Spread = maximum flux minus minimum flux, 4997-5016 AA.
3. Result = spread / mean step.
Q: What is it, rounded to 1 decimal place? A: 2.8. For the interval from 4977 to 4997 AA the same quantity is 2.6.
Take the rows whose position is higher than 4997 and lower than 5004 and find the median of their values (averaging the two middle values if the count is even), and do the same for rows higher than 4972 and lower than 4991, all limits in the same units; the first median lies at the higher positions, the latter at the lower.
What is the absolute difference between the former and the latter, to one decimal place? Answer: 0.6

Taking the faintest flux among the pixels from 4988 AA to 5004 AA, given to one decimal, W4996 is 11.2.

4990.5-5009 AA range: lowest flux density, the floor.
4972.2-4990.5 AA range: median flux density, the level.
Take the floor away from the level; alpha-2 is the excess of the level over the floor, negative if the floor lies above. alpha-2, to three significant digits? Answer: 1.80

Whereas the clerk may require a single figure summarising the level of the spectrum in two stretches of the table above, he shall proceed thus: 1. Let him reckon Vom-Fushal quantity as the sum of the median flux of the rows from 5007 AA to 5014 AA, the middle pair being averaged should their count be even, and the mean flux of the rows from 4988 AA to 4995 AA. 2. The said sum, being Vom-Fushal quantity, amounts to 22.2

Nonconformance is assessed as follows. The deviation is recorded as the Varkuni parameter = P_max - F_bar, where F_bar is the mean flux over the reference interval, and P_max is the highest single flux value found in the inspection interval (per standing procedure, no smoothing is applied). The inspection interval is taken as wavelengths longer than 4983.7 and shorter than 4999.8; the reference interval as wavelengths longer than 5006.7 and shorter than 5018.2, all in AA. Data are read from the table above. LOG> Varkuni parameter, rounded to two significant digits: 1.6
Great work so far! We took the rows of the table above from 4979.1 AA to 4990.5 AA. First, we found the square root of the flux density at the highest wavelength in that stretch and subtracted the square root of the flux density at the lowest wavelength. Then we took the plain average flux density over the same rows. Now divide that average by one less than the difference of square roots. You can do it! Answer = -12.5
